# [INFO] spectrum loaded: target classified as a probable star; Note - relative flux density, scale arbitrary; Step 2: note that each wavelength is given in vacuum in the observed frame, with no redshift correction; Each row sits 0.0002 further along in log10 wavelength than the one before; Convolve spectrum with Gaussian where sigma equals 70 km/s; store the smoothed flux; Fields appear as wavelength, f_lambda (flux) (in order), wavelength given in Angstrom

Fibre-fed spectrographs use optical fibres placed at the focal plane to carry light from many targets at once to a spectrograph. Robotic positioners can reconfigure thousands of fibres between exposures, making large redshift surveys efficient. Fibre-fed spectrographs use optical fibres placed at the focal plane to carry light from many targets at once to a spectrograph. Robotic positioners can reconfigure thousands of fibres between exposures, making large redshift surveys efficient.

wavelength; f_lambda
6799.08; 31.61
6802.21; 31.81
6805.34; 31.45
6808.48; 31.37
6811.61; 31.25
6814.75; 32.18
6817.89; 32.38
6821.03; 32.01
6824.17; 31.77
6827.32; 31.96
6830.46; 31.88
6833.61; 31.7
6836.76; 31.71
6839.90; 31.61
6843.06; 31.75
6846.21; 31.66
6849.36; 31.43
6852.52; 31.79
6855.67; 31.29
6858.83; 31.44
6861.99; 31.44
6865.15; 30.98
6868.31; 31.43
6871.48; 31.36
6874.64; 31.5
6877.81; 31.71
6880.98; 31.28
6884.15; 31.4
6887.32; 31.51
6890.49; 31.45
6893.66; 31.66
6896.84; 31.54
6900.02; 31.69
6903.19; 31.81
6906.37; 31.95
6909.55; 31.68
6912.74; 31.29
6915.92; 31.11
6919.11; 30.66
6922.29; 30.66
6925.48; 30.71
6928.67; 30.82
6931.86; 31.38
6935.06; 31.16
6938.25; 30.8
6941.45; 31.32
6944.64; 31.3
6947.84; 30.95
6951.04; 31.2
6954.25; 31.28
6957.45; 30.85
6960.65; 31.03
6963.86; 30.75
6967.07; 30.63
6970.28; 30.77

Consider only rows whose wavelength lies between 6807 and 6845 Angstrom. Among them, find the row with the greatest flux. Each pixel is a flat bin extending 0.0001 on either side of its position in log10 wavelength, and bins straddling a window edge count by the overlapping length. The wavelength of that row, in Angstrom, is 6817.89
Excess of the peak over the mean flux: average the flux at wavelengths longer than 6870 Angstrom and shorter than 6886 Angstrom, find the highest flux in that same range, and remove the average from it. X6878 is 0.26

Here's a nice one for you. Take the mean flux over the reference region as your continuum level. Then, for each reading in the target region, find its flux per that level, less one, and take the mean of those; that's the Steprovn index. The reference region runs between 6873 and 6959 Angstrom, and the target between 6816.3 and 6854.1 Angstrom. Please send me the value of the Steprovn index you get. 0.017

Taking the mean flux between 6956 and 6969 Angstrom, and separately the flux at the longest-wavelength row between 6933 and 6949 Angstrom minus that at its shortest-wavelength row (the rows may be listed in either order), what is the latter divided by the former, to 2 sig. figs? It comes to -0.0068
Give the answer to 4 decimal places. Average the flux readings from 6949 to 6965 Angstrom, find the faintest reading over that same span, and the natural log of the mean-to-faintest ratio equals 0.0088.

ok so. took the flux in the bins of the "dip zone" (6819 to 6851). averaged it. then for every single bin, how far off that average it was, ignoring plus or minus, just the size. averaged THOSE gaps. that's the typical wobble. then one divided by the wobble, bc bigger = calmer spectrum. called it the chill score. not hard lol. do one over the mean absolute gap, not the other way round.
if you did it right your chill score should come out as 7.9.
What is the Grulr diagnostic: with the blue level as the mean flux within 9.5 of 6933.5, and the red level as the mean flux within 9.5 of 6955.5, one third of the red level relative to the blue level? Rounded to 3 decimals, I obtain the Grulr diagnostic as 0.333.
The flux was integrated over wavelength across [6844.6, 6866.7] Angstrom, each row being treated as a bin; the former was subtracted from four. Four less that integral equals -691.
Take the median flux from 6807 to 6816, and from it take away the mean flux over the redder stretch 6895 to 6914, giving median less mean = -0.29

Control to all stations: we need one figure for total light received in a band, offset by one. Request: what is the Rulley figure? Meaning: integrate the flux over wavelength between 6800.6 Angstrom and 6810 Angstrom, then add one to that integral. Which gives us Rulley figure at 298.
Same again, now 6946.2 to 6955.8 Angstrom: 300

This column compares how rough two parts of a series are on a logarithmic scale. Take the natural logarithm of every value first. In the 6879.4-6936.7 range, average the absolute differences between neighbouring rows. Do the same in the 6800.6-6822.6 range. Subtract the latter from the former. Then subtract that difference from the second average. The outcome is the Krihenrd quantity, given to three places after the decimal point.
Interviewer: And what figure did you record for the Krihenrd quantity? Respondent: 0.015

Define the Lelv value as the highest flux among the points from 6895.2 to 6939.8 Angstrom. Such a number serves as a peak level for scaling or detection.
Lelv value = 31.95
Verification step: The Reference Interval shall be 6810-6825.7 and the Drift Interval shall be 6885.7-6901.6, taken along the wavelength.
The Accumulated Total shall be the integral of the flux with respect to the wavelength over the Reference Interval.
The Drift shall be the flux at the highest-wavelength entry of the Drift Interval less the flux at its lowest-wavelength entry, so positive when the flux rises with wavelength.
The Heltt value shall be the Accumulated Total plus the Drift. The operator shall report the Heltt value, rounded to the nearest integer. 501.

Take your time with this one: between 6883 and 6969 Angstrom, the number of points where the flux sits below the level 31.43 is 19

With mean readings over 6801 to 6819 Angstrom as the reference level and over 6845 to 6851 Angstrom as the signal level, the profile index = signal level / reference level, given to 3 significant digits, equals 0.994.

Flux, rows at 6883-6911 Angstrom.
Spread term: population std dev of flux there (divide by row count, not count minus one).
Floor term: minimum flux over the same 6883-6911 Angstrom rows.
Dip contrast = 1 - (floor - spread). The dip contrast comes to -30.2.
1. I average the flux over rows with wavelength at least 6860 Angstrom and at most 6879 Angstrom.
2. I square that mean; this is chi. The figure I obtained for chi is 986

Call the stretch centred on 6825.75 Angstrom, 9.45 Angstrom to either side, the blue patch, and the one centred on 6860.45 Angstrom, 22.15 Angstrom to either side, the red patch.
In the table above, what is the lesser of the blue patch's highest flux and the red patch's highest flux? 31.8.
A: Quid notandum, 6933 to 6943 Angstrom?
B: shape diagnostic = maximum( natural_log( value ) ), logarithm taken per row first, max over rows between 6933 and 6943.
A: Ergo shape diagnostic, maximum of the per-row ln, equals 3.44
